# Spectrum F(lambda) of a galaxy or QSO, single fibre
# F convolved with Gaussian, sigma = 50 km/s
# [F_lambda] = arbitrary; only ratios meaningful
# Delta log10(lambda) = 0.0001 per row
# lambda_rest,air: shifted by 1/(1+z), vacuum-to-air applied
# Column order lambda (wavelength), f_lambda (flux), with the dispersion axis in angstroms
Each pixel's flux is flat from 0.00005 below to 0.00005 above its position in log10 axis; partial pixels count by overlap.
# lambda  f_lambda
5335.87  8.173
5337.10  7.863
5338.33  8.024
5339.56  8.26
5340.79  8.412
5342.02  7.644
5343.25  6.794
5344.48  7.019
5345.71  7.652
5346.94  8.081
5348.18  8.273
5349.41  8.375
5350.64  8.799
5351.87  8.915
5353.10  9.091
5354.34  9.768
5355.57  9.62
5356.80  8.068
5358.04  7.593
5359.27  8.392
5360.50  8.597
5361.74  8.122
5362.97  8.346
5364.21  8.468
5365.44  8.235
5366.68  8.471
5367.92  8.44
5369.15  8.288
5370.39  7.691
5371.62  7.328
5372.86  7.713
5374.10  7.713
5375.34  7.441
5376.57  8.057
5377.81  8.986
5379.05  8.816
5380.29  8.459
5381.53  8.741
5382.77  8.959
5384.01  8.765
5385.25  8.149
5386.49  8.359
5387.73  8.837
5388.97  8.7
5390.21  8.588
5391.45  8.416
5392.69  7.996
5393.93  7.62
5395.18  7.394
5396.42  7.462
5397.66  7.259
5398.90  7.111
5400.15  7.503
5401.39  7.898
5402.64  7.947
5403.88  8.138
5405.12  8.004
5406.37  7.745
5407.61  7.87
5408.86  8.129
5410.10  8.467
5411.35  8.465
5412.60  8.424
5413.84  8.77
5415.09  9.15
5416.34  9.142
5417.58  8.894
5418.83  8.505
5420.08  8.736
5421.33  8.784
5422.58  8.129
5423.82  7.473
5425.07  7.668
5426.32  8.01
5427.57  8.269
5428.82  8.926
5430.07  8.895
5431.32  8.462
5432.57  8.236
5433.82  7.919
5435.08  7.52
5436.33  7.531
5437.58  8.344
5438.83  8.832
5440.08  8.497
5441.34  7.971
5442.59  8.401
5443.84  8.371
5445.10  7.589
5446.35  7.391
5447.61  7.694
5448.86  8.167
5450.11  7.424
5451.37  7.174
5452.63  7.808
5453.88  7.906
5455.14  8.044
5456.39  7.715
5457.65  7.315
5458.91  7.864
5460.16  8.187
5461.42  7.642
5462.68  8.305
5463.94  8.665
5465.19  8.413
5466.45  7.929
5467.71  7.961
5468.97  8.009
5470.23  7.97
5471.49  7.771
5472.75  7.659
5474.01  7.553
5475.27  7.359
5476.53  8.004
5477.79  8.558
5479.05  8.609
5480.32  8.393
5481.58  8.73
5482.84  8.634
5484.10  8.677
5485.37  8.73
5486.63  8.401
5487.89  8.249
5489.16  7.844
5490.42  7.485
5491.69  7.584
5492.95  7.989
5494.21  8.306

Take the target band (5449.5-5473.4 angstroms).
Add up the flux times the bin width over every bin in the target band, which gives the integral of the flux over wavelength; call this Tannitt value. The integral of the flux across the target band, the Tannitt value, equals 188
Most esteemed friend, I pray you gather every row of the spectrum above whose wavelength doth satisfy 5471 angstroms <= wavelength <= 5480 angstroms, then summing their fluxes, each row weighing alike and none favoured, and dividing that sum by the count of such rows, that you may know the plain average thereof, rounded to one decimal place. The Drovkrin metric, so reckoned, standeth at 7.9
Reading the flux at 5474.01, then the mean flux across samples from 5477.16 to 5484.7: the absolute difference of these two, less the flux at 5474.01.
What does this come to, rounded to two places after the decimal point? -6.51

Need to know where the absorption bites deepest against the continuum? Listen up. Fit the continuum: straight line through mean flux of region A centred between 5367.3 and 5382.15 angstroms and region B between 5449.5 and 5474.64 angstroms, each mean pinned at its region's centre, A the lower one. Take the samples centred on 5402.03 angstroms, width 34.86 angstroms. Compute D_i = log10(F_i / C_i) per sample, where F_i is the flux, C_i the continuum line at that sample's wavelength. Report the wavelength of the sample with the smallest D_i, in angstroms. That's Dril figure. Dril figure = 5398.90 angstroms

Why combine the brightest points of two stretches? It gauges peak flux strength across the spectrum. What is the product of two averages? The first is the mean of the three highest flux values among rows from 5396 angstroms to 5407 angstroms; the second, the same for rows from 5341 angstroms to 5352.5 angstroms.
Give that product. 69.8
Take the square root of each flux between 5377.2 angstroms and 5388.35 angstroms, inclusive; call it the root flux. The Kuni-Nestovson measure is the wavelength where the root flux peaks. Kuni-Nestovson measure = 5377.81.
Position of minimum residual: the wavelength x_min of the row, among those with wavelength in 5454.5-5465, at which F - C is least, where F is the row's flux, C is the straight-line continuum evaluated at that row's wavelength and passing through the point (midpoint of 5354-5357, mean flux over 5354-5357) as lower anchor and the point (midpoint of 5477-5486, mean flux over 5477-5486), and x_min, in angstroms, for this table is 5457.65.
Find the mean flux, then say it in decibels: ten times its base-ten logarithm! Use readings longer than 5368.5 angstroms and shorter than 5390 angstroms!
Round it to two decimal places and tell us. 9.19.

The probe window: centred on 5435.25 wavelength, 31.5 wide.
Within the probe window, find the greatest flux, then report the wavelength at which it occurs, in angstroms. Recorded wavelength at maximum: 5428.82 angstroms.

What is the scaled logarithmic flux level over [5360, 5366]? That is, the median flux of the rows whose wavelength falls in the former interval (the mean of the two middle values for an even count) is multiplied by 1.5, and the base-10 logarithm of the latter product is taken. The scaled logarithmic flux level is 1.10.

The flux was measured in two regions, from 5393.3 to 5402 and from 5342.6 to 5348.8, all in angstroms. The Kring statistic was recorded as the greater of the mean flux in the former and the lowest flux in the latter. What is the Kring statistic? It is 7.46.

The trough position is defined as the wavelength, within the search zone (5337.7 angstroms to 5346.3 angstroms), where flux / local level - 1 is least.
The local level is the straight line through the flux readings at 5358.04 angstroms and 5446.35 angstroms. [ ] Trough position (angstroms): 5343.25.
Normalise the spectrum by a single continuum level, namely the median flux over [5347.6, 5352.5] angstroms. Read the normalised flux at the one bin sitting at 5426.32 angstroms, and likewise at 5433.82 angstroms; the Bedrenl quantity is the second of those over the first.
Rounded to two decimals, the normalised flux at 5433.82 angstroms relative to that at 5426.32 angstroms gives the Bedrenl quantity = 0.99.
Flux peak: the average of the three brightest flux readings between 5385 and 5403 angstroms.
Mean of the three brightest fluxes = 8.71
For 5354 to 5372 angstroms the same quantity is 9.33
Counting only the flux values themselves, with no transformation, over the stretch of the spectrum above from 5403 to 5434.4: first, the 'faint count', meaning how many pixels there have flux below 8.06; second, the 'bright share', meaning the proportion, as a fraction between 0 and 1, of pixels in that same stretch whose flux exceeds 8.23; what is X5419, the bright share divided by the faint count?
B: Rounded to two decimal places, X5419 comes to 0.09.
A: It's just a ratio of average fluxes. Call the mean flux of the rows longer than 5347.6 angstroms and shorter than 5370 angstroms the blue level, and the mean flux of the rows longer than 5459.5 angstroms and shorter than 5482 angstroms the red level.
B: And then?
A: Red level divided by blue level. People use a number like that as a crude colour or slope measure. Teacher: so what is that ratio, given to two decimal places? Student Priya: 0.95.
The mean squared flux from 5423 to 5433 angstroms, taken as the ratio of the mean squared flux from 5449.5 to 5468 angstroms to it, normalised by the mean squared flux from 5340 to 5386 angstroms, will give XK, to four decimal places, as 0.0133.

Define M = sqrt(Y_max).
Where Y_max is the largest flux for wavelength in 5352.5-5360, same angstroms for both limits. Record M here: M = 3.13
